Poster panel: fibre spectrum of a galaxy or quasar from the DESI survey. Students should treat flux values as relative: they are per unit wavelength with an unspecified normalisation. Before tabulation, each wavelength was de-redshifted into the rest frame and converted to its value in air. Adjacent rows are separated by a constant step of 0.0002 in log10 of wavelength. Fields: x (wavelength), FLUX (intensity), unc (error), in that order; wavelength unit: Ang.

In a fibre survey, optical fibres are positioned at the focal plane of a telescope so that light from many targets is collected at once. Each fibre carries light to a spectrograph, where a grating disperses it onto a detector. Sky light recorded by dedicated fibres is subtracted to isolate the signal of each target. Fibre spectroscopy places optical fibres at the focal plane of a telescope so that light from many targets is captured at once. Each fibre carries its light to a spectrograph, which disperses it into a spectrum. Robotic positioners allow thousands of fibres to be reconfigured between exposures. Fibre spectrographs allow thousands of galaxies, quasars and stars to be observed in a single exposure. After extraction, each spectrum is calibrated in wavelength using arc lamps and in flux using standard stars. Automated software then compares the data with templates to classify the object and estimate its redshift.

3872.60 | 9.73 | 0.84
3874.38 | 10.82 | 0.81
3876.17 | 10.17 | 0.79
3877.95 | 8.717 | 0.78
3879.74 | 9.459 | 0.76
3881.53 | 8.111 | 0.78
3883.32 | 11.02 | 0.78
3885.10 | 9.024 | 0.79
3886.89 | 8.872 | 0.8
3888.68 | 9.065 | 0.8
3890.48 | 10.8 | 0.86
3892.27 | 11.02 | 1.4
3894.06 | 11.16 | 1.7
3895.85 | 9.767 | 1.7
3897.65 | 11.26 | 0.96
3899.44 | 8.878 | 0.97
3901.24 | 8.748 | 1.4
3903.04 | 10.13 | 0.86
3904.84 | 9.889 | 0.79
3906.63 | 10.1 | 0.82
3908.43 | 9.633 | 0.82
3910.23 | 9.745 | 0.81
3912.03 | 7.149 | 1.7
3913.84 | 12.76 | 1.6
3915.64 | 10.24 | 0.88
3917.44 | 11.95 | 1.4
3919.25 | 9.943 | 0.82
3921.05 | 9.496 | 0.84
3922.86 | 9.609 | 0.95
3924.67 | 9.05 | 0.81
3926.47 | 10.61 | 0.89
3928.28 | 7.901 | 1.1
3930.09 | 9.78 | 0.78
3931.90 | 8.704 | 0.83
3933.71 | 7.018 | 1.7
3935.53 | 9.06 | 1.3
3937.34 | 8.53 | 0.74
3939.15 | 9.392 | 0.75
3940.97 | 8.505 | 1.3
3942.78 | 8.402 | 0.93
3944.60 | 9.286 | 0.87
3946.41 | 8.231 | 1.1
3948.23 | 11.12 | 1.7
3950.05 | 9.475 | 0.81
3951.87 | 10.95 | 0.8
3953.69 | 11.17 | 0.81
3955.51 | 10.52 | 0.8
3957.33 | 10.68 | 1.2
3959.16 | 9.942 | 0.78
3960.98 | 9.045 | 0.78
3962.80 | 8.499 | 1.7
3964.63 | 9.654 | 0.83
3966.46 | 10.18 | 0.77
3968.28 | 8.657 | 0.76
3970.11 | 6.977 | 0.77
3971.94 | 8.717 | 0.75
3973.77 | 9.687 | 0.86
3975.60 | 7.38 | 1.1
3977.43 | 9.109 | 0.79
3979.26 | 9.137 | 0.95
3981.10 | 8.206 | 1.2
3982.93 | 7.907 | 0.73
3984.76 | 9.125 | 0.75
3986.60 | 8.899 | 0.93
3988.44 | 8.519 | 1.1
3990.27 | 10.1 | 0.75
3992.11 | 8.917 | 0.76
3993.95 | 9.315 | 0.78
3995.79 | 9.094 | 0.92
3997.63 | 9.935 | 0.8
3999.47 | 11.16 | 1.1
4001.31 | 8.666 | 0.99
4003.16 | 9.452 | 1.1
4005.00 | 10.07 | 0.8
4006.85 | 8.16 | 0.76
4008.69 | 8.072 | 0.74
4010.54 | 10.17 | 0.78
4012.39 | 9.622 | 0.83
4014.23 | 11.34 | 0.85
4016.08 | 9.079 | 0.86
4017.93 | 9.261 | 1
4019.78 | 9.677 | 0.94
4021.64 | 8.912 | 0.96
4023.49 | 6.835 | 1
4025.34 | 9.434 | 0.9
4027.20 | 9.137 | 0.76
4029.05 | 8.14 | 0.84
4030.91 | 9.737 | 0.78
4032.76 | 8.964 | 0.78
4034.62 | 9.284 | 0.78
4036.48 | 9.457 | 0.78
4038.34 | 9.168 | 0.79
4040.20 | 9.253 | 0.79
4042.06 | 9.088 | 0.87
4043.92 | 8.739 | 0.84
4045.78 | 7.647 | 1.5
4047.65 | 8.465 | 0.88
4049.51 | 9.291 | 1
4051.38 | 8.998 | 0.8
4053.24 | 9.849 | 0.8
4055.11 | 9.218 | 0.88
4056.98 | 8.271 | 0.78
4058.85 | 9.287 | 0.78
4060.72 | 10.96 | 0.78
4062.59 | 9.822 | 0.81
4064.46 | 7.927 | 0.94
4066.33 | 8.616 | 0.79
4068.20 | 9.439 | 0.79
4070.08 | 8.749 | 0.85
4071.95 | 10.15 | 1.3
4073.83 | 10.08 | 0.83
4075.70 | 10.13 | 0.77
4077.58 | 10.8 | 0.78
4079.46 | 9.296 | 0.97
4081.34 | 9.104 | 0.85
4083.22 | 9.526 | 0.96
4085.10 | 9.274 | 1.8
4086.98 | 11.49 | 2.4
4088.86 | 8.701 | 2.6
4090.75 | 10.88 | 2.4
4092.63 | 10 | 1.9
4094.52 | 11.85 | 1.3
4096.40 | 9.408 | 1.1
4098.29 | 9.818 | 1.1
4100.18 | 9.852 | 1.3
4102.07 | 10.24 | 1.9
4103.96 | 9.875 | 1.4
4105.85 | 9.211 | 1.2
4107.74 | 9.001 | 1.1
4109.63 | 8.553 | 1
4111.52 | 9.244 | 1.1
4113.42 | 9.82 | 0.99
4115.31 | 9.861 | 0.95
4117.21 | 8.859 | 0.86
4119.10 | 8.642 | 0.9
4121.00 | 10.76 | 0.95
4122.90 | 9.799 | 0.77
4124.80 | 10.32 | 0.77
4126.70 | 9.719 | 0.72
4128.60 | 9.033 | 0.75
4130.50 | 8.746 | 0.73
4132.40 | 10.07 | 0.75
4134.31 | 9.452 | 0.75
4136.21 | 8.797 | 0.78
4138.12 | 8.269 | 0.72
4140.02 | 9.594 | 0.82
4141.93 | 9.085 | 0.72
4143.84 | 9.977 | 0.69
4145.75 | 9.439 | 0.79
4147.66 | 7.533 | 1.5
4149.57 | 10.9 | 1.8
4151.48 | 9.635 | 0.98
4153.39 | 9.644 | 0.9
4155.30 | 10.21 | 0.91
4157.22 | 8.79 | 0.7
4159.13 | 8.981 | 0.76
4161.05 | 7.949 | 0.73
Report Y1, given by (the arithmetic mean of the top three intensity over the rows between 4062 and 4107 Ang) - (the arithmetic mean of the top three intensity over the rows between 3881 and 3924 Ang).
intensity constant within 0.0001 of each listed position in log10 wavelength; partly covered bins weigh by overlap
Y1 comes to -0.6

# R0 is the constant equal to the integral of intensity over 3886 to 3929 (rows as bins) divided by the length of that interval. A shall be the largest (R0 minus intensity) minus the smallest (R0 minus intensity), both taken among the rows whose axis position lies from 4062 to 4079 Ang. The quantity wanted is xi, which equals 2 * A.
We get 5.7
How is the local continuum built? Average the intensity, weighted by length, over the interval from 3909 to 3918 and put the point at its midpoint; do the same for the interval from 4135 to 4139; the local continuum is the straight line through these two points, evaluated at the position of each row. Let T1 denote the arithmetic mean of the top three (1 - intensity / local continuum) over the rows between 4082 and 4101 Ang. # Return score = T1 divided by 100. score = -0.0002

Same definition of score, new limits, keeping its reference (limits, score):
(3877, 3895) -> 0.0019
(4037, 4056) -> 0.0011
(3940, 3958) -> 0.0017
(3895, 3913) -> 0.0020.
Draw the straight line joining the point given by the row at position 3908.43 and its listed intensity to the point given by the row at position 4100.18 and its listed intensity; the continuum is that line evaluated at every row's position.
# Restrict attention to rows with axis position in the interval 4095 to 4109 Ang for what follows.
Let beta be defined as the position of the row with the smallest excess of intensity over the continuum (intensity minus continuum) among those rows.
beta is 4107.74 Ang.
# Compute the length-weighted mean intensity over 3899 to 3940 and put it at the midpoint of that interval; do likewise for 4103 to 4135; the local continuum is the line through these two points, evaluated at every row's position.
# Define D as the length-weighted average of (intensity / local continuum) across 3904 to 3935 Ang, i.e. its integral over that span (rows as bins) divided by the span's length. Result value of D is 1.01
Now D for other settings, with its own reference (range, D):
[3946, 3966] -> 1.05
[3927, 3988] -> 0.96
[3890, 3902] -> 1.08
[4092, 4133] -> 1.02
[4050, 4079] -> 1.00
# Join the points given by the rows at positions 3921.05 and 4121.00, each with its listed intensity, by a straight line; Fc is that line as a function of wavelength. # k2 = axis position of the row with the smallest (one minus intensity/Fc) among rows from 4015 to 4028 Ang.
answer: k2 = 4019.78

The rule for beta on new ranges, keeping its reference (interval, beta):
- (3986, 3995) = 3988.44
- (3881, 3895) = 3881.53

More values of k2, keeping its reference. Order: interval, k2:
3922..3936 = 3926.47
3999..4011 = 3999.47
